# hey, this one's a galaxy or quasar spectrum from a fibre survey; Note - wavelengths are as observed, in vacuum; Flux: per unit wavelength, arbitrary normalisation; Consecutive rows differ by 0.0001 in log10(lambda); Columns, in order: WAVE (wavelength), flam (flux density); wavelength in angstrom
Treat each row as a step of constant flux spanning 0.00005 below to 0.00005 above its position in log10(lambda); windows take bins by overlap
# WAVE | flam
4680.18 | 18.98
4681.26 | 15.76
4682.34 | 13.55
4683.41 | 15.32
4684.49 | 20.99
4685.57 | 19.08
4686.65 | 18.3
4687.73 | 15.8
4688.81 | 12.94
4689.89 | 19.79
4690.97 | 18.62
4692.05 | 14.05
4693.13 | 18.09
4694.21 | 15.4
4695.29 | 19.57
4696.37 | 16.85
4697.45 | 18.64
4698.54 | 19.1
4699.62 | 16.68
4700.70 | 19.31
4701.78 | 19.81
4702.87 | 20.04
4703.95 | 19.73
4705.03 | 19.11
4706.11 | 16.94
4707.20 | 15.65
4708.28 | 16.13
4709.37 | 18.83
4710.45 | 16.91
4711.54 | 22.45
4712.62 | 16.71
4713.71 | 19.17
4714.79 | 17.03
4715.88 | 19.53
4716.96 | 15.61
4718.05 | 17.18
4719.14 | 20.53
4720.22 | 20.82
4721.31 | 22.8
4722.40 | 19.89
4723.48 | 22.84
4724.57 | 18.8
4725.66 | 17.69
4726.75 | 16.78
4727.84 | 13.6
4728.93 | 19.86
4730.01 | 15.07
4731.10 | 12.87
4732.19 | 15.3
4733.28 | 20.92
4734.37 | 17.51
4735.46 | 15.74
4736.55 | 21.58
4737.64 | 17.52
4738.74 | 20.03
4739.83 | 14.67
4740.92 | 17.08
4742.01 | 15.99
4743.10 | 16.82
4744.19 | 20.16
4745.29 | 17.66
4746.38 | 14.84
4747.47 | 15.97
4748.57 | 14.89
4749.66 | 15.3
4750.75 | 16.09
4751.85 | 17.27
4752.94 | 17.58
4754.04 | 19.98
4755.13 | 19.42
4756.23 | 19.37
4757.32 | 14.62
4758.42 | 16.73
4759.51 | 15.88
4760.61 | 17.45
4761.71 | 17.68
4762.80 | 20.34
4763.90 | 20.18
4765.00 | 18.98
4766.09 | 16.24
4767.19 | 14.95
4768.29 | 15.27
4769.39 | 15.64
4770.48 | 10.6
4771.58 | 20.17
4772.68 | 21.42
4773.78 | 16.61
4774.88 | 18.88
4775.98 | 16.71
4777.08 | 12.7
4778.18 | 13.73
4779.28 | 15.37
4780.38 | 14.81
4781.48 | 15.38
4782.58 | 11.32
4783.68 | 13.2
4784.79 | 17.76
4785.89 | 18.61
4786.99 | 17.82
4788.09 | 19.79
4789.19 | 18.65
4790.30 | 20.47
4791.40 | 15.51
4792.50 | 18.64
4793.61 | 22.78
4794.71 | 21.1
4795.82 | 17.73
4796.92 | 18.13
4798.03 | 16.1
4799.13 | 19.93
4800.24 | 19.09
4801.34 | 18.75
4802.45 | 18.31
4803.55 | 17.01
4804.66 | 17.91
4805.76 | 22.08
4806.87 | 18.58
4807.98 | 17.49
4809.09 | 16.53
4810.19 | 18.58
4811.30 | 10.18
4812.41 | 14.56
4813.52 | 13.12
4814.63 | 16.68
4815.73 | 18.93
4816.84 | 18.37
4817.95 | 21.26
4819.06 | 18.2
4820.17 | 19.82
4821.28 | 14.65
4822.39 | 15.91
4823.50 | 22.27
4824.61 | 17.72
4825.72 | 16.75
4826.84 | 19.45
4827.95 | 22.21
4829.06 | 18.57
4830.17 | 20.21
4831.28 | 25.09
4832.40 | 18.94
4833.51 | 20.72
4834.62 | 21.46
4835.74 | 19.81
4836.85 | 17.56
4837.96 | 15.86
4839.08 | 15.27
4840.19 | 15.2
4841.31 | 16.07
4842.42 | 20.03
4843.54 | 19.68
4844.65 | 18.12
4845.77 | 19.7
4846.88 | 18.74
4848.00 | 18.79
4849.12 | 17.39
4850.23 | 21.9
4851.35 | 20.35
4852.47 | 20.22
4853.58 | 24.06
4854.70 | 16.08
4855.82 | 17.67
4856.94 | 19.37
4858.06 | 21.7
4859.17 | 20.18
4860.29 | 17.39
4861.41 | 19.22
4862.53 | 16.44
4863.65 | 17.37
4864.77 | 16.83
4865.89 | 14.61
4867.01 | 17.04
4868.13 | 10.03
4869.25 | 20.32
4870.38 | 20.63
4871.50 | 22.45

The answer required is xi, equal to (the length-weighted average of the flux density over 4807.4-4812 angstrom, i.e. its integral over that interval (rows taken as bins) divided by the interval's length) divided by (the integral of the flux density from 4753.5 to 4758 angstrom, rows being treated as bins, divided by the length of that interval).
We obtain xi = 0.9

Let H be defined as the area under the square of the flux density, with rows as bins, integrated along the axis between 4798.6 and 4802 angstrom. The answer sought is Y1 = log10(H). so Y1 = 3.10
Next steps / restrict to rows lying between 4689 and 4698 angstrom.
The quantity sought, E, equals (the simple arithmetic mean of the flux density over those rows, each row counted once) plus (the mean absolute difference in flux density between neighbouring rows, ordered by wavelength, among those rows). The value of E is 20.6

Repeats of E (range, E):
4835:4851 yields 19.7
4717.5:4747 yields 20.9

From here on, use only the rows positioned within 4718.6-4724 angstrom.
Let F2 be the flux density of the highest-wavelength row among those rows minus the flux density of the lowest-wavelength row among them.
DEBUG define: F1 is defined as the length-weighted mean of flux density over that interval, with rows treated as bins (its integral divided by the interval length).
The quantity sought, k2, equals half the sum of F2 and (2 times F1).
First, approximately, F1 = 21.4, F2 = 2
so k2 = 23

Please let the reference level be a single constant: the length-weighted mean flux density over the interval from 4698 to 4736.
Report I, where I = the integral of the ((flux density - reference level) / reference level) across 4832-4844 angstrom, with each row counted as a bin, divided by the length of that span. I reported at 0.00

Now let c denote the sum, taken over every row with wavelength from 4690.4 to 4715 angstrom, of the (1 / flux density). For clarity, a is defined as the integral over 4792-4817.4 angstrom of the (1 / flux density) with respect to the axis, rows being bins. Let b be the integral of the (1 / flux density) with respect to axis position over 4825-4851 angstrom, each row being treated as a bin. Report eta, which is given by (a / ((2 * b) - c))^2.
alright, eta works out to 0.97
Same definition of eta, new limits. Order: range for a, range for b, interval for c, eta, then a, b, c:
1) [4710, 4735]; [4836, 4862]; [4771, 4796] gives 0.94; 1.40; 1.41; 1.37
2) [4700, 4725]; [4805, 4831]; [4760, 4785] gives 0.76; 1.34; 1.49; 1.46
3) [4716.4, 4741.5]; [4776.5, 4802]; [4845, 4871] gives 0.66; 1.43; 1.52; 1.28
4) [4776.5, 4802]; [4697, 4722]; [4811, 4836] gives 1.15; 1.52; 1.36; 1.29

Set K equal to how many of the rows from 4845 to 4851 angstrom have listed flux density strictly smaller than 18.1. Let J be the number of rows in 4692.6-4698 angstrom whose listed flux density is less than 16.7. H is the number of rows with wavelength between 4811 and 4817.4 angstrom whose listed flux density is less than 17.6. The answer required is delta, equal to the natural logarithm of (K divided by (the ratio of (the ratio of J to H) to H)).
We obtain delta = 2.8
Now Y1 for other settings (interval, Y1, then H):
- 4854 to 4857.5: 3.06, 1138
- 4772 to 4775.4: 3.09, 1241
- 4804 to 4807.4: 3.11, 1298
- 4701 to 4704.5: 3.14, 1376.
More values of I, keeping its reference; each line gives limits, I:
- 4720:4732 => 0.00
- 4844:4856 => 0.07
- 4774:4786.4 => -0.16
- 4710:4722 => 0.04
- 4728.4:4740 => -0.04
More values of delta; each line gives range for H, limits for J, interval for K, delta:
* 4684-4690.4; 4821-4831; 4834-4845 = 2.3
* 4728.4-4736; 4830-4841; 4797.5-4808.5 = 3.5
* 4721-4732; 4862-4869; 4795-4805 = 3.1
